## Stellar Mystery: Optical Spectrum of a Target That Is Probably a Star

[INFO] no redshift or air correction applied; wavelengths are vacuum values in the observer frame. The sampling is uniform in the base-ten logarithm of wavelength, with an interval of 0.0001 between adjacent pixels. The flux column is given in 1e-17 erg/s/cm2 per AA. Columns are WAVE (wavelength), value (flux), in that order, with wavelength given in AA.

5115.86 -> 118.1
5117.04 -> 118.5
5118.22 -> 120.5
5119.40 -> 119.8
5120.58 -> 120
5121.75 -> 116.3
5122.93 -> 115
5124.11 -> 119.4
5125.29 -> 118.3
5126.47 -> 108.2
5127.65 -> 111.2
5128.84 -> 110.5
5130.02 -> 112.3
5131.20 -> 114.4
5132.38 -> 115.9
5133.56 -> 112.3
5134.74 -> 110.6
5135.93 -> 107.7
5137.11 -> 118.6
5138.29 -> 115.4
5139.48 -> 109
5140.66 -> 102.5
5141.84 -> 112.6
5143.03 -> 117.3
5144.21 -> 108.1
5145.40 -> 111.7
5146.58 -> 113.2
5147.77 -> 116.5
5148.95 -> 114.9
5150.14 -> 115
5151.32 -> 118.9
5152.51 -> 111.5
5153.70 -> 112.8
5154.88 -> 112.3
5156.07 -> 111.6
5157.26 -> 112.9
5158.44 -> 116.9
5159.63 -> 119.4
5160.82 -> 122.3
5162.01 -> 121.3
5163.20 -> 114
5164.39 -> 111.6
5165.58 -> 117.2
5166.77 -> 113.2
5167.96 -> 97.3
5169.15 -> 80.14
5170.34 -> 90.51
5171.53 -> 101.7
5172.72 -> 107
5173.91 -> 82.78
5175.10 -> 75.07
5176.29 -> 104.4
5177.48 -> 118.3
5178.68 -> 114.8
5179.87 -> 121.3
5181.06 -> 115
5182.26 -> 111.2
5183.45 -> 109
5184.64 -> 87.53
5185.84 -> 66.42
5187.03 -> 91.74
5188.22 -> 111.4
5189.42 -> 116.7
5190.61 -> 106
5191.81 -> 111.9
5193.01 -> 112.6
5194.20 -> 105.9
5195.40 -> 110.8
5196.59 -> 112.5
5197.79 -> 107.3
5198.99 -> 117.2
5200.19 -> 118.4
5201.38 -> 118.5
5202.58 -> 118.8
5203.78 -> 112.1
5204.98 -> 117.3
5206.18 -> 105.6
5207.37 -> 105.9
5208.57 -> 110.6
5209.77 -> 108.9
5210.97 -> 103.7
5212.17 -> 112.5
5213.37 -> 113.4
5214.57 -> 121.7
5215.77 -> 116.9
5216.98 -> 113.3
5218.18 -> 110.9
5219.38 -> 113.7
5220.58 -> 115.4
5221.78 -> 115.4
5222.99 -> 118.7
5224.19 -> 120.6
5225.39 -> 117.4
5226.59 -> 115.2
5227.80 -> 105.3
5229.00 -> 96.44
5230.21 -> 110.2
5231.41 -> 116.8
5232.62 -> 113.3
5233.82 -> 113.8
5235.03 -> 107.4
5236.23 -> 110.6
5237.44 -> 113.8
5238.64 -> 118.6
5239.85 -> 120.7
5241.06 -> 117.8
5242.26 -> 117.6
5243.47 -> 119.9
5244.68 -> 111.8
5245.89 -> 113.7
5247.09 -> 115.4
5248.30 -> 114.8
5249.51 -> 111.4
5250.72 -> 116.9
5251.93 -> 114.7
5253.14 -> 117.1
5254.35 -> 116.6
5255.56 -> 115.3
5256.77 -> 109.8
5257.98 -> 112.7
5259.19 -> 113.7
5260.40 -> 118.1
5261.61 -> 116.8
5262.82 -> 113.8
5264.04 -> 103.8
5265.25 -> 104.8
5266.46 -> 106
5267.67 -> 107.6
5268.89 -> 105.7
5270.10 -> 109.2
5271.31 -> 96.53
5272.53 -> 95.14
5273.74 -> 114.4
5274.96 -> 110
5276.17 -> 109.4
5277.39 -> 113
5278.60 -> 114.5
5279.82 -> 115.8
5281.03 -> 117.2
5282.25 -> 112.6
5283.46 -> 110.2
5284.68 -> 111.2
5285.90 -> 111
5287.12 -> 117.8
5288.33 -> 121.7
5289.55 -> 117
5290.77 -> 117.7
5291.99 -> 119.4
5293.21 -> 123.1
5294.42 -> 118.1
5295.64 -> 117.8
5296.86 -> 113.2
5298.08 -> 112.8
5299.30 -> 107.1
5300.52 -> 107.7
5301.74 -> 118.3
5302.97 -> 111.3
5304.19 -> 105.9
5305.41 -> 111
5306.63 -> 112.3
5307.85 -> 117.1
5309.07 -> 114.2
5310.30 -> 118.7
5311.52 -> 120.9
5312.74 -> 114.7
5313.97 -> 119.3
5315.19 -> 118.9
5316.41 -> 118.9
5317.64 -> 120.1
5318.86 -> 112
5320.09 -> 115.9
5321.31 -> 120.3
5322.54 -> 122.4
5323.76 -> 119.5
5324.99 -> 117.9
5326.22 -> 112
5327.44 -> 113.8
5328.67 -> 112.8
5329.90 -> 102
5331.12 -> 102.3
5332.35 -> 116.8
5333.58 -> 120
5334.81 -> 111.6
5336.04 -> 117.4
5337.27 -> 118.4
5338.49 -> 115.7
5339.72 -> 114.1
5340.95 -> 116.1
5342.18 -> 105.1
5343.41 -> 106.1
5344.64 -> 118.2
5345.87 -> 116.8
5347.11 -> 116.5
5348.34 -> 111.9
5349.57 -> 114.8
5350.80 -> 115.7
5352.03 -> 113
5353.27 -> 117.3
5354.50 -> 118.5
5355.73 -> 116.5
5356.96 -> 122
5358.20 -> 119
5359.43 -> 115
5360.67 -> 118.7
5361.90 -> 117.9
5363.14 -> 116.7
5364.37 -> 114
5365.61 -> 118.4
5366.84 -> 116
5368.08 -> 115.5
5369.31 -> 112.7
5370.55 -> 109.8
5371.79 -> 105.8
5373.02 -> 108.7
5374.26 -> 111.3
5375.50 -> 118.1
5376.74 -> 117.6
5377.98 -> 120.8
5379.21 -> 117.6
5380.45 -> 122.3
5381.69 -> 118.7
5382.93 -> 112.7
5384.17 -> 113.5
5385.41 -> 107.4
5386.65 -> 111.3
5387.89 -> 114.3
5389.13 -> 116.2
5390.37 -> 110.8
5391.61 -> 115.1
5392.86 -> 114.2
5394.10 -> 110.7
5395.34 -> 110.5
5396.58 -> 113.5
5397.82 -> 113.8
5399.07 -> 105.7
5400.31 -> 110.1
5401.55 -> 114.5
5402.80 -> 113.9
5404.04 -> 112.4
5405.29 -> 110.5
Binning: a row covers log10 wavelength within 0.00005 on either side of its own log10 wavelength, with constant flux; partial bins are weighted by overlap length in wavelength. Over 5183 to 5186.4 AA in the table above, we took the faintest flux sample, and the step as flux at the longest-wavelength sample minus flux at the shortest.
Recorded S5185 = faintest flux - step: 109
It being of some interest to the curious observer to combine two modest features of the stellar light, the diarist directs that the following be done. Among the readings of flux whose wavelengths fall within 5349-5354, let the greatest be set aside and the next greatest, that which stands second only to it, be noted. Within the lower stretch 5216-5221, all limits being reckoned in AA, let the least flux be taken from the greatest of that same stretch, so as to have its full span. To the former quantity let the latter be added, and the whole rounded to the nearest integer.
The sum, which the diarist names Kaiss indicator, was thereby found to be 120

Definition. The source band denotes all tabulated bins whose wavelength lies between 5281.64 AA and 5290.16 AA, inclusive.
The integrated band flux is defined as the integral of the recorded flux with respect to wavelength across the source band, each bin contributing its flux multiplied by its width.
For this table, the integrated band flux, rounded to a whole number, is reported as 976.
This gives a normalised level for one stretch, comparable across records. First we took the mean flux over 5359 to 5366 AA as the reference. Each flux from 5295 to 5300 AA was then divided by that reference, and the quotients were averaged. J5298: 0.97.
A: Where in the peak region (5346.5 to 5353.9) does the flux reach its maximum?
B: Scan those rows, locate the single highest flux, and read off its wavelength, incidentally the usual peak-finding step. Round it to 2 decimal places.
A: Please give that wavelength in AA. 5353.27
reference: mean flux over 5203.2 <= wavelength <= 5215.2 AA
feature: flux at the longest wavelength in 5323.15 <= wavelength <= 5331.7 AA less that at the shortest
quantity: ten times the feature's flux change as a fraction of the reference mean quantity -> -1.5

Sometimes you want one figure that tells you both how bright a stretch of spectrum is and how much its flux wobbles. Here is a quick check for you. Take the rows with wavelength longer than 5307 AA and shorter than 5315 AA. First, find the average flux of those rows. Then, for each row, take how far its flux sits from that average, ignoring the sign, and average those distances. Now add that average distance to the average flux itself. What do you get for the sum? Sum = 120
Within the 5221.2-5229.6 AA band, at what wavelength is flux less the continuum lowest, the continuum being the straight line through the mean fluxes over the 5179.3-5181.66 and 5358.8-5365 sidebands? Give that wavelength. 5229.00 AA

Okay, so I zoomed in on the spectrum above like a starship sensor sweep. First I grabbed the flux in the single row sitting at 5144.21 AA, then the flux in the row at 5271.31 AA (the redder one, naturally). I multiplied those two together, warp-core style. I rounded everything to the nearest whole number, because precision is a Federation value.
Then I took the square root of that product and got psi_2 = 102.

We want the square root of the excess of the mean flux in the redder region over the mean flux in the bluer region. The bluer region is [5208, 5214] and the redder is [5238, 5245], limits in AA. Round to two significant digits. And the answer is 2.8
